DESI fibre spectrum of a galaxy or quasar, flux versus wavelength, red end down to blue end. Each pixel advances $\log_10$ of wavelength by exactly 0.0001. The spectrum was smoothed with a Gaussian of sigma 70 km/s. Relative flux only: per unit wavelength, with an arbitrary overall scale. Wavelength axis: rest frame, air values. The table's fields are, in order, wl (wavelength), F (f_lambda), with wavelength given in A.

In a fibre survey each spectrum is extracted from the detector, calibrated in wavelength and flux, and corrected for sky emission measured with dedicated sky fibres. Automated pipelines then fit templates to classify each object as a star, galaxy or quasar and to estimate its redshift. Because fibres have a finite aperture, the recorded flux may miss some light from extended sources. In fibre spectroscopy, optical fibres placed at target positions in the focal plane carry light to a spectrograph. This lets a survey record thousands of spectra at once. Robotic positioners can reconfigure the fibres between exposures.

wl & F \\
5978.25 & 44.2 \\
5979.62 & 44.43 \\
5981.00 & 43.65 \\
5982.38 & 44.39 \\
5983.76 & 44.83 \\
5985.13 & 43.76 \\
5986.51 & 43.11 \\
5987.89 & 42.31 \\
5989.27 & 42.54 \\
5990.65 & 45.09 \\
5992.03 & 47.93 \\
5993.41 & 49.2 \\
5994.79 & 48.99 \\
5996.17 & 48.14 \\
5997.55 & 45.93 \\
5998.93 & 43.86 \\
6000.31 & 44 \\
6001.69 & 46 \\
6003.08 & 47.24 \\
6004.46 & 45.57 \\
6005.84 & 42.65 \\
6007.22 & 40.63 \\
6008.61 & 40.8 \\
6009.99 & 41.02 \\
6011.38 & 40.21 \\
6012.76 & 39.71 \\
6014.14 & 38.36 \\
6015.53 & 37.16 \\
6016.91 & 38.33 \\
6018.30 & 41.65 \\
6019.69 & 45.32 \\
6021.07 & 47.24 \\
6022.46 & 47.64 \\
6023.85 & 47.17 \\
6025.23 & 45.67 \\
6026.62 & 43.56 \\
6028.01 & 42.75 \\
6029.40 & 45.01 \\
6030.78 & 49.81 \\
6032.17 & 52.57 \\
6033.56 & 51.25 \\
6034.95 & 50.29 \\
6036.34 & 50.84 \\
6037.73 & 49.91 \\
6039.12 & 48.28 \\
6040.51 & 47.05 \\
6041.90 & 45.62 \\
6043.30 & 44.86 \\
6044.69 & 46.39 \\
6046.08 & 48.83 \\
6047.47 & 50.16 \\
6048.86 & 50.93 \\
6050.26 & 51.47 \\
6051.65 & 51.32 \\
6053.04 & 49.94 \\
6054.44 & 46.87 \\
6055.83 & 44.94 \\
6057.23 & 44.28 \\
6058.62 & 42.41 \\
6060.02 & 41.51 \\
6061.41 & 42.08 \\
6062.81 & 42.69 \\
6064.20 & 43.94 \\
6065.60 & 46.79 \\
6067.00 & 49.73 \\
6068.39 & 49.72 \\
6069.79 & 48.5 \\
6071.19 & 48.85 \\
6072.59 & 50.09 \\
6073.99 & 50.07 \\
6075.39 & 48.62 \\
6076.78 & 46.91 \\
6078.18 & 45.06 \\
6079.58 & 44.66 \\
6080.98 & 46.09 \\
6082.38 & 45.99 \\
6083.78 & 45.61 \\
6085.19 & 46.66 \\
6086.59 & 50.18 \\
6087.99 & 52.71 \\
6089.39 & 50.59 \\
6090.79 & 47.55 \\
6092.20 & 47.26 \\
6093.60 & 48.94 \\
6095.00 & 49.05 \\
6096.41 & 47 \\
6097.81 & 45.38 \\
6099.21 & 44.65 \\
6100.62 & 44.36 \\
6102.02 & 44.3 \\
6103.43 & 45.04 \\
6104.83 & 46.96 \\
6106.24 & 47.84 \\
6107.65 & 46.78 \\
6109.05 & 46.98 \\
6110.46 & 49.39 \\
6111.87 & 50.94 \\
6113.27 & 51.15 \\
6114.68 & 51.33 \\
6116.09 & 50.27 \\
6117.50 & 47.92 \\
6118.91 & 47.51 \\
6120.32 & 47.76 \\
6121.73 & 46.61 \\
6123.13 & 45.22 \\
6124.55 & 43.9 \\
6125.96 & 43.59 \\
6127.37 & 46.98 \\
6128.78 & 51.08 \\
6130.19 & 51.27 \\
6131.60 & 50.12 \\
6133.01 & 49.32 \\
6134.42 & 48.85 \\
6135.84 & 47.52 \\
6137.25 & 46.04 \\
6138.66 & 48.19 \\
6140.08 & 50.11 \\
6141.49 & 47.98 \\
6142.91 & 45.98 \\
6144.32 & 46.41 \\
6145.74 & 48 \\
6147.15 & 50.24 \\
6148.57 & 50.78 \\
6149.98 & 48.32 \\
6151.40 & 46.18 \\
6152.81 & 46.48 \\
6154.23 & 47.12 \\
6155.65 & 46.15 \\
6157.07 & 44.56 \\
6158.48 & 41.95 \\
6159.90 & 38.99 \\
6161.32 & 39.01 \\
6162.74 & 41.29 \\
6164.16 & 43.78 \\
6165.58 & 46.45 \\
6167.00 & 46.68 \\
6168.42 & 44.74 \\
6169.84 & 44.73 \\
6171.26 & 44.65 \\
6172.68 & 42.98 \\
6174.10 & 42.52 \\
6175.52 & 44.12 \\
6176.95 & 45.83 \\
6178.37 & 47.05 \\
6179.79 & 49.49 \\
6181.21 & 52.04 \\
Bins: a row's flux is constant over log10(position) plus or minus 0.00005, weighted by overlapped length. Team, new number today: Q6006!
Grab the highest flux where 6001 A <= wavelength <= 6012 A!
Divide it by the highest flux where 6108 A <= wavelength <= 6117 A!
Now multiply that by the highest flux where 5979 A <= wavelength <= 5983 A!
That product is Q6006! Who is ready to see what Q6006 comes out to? 40.9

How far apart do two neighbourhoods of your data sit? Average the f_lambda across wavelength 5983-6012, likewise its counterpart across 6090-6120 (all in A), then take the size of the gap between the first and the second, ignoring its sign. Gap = 3.2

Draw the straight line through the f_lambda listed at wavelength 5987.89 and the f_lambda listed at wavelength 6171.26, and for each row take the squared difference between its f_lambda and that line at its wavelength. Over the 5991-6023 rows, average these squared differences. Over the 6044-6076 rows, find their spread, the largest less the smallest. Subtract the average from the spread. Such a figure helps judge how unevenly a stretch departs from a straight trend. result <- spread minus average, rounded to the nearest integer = 54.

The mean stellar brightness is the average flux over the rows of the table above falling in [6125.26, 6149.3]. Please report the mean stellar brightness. 48.4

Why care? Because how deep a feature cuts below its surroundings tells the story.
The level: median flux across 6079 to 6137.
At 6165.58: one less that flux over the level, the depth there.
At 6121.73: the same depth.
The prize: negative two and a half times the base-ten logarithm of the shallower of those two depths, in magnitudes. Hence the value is 4.3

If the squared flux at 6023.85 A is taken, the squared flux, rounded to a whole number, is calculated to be 2225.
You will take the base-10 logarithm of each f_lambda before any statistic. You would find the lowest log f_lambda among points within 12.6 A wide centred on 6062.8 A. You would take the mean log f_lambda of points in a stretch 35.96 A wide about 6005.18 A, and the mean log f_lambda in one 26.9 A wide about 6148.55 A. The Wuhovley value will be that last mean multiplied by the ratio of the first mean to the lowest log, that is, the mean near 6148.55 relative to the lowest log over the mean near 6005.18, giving 1.69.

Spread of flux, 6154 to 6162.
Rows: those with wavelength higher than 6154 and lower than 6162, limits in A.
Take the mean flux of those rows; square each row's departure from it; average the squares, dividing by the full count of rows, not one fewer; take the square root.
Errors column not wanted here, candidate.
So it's 3.2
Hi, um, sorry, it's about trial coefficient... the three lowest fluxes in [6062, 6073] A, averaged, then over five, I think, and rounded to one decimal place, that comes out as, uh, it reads 8.9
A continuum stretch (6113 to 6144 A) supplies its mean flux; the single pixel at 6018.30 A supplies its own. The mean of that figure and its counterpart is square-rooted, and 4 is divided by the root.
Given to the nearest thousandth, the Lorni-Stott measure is 0.597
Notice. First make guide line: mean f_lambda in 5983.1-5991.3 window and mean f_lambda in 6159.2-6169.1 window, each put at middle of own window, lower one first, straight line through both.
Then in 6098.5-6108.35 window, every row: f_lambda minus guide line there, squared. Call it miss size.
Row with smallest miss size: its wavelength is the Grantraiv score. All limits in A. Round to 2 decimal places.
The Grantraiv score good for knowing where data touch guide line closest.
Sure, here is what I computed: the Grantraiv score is 6102.02 A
